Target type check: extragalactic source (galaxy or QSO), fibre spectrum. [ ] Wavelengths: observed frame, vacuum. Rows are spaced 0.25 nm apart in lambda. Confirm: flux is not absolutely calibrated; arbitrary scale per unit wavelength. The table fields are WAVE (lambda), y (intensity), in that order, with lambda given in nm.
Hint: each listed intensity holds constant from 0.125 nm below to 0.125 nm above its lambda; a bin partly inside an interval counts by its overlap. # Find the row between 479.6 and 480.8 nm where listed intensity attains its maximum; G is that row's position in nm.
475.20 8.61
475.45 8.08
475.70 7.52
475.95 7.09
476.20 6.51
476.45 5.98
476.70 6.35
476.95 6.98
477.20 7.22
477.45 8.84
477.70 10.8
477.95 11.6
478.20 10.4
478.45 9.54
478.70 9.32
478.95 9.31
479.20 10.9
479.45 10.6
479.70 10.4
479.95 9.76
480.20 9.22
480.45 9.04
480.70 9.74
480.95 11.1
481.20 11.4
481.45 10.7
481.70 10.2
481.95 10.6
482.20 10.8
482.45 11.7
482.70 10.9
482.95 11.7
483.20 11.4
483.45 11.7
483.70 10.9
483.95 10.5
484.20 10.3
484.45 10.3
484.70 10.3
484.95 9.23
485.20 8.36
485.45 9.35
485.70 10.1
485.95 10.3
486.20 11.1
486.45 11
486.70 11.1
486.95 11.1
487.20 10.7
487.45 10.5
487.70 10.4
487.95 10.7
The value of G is 479.70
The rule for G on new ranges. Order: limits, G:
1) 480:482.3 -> 481.20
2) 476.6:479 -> 477.95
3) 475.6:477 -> 475.70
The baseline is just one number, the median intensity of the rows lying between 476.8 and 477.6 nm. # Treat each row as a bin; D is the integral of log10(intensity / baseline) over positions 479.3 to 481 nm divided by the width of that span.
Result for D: 0.14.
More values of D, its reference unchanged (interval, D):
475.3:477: -0.02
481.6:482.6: 0.18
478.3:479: 0.12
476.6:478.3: 0.08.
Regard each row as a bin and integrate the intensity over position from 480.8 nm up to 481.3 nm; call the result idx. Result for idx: 5.6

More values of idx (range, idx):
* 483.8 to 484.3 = 5.2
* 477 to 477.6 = 4.8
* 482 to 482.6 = 6.7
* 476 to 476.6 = 3.8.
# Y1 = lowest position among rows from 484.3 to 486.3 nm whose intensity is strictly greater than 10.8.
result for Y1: 486.20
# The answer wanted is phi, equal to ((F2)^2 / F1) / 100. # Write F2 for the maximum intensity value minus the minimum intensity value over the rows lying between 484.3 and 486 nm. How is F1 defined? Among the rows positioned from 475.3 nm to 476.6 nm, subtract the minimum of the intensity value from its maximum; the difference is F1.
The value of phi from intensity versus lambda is 0.018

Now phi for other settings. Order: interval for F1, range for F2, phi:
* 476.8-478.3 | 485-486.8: 0.016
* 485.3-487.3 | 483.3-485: 0.035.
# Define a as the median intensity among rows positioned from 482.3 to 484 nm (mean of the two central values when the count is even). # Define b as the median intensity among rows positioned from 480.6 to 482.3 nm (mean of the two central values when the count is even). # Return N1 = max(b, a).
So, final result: 11.4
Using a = 11.4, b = 10.7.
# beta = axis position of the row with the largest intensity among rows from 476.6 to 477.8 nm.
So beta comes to 477.70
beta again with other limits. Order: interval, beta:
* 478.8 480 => 479.20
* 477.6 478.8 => 477.95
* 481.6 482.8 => 482.45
